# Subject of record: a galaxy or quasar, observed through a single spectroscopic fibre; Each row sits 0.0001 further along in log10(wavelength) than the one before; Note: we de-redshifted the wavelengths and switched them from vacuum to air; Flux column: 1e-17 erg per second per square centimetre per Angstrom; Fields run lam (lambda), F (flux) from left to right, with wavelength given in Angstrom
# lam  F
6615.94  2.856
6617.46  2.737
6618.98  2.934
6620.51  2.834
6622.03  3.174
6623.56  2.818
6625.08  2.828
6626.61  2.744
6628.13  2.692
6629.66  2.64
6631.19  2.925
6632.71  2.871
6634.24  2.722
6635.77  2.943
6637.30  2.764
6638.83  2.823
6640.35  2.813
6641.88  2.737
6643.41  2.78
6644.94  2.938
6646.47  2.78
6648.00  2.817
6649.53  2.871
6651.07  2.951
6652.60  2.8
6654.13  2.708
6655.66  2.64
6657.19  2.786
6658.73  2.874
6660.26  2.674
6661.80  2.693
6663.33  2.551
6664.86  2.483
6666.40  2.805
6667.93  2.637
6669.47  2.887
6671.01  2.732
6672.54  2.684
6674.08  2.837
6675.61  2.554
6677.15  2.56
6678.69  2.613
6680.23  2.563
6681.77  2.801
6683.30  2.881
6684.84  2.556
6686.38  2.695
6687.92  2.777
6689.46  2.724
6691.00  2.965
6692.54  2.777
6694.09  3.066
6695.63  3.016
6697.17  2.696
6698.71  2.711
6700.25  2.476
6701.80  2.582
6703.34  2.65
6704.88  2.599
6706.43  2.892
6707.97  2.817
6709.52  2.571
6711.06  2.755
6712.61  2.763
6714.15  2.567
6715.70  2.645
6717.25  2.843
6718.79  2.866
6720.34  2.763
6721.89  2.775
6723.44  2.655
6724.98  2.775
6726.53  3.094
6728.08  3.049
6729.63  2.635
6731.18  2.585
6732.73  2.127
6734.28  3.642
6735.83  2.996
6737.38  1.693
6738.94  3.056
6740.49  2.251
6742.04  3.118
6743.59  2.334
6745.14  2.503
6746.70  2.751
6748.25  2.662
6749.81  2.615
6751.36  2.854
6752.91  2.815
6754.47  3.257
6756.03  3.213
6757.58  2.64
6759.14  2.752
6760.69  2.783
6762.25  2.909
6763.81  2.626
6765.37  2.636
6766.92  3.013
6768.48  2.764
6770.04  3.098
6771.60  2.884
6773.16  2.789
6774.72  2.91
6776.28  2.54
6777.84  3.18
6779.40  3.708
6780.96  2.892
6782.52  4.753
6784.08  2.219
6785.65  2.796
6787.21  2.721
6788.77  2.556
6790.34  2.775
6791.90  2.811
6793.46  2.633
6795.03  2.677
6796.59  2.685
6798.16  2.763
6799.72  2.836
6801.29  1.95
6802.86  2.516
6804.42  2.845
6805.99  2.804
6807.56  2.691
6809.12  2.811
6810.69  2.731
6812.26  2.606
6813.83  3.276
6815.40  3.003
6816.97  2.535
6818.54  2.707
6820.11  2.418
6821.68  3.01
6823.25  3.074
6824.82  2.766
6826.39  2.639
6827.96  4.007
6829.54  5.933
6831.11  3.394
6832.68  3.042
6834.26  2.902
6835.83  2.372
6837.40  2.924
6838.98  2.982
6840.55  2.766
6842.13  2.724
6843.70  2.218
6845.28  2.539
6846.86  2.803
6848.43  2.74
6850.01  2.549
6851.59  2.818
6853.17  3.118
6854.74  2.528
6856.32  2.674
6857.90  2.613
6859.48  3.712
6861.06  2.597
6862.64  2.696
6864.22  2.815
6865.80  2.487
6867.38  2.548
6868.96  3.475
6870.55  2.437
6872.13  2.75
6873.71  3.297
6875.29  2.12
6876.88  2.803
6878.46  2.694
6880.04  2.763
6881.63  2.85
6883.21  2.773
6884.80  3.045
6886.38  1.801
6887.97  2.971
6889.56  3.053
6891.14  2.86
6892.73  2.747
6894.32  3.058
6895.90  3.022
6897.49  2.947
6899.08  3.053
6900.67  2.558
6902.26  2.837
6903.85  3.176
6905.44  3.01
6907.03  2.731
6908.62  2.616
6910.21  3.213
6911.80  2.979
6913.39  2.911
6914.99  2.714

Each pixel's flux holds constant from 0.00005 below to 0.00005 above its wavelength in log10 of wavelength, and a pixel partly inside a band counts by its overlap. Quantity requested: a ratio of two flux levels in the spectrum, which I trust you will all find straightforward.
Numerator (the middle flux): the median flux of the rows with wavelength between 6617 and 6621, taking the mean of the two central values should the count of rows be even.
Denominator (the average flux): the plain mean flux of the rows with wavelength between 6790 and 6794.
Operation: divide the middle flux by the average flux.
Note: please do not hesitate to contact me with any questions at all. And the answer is 1.03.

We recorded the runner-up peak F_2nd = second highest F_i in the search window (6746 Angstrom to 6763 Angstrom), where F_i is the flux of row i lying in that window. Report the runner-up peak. 3.213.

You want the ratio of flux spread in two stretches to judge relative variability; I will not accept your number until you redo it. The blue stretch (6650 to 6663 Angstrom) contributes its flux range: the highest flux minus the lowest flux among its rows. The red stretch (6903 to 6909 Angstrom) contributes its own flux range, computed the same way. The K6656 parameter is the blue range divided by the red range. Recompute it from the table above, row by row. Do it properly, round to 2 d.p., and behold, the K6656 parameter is 0.56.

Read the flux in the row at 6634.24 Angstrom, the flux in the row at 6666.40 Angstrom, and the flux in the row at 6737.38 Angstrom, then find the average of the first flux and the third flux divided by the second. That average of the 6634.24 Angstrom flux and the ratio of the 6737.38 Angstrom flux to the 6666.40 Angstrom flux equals 1.7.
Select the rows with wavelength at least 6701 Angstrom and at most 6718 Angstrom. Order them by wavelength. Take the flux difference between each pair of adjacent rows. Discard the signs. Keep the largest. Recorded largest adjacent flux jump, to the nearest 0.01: 0.29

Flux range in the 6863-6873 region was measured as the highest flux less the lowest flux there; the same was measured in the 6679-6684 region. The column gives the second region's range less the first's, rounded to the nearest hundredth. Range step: -0.72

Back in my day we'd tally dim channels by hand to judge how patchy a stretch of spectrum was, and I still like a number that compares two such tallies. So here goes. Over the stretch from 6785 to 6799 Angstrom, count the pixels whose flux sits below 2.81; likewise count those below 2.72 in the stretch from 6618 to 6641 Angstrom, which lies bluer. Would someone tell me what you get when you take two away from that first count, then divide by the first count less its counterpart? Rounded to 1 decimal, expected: 1.0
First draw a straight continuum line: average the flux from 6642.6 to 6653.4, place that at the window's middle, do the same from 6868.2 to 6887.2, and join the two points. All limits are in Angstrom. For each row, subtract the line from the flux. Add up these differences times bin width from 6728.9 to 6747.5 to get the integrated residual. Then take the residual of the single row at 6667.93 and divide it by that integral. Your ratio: 0.07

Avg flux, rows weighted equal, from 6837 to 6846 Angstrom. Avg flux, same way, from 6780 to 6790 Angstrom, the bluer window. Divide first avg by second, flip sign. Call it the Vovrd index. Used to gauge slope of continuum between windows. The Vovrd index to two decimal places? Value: -0.90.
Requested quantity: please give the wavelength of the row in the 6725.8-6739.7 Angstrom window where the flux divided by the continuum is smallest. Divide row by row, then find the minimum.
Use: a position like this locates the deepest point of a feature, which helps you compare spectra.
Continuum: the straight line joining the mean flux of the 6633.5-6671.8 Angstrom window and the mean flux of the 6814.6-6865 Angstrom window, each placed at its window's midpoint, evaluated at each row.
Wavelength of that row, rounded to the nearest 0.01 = 6737.38 Angstrom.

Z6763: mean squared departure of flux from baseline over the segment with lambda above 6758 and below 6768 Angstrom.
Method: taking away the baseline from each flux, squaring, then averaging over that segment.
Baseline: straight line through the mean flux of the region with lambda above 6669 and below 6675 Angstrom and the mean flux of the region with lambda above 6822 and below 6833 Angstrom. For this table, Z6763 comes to 0.22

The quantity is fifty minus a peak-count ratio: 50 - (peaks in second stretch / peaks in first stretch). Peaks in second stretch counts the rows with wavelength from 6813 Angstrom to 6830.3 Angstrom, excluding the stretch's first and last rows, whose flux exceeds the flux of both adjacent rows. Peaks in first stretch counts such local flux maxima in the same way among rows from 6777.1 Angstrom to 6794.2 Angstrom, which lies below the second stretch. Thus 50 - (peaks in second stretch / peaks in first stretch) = 49.50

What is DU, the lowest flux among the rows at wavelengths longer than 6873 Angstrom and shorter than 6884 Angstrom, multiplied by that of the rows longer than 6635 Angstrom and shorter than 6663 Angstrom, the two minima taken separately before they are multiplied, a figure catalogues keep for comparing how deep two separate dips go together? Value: 5.6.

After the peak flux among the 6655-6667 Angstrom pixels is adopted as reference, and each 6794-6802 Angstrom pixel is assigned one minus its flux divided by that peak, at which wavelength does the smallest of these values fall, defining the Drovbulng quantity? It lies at 6799.72 Angstrom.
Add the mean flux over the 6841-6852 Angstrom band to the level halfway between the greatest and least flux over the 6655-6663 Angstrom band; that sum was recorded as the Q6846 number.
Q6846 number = 5.38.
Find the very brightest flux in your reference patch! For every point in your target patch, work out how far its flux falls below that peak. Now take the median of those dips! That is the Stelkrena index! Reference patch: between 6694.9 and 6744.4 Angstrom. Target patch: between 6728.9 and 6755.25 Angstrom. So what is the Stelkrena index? 0.980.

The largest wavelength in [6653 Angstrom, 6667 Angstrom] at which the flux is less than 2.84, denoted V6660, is 6666.40 Angstrom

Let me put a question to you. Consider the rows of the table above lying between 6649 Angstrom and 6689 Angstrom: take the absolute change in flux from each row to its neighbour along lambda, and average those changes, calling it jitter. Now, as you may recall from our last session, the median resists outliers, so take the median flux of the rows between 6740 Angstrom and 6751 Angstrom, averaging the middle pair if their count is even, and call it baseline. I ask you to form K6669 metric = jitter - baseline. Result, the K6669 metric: -2.48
